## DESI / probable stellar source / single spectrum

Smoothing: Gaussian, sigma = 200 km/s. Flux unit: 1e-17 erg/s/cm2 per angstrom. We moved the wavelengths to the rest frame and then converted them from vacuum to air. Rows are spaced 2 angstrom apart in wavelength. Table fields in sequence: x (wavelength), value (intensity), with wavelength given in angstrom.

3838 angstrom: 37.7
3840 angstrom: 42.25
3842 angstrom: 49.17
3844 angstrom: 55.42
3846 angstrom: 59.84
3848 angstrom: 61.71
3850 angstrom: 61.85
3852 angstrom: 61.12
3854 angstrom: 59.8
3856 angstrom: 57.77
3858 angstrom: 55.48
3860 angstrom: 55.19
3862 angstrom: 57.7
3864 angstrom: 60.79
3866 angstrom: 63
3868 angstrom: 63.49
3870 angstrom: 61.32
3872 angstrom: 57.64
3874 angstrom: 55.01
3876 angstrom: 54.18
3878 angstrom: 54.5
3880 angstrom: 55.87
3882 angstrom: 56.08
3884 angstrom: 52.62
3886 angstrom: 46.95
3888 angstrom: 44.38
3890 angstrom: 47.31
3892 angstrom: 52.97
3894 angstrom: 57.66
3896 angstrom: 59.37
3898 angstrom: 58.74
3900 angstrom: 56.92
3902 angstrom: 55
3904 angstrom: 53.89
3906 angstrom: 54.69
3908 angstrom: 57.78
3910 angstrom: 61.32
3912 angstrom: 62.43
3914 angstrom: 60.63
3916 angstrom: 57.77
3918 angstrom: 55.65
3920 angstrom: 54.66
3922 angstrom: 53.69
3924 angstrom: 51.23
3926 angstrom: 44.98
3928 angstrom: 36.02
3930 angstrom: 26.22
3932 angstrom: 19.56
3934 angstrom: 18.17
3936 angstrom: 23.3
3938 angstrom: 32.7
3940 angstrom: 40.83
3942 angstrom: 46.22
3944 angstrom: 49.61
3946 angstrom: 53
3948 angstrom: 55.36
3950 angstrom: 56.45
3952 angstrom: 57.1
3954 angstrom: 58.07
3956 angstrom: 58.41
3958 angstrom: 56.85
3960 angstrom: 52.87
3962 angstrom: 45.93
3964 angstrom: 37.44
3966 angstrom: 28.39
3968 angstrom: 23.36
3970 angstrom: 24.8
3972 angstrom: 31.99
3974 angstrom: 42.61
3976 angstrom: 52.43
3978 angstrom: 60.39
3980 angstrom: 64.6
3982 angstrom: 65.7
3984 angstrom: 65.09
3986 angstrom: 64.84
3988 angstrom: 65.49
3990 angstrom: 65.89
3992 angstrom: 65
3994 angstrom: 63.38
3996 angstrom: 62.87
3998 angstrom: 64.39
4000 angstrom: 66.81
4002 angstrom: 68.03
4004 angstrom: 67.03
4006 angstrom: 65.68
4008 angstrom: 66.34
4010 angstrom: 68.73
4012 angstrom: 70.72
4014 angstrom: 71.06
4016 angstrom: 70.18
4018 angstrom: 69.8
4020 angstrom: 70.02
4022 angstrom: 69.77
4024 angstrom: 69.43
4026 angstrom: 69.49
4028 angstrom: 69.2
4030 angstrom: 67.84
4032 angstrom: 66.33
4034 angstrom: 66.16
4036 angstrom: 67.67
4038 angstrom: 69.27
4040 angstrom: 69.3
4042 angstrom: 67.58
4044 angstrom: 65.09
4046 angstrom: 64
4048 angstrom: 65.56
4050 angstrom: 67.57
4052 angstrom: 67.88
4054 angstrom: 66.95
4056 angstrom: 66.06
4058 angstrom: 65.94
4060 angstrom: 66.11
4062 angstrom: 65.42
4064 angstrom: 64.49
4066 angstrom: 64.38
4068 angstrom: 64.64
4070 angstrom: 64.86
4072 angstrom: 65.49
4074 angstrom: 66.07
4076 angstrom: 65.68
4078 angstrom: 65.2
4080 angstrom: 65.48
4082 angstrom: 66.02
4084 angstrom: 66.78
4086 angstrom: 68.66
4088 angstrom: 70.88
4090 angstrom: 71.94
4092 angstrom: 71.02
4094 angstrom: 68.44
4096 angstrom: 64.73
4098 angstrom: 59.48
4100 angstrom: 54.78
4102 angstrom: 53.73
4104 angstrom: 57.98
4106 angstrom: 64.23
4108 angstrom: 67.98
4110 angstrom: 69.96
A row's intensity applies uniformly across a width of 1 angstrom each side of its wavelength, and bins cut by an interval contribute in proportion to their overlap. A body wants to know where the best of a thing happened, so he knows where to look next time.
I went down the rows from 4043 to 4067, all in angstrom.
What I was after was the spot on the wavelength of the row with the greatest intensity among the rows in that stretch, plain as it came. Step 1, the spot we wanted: 4052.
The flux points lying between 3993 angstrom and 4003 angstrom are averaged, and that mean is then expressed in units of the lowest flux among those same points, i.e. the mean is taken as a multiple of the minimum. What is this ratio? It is 1.04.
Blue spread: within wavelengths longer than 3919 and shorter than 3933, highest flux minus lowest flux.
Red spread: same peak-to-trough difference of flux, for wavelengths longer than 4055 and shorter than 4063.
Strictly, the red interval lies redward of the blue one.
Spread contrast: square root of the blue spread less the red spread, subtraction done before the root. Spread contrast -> 5.9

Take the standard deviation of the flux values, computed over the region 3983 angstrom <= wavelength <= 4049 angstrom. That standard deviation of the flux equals 2.3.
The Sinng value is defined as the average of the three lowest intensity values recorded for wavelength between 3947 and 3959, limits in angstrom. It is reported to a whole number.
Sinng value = 56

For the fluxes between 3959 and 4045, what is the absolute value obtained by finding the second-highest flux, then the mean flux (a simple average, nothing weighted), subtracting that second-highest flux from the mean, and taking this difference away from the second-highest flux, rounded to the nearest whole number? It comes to 81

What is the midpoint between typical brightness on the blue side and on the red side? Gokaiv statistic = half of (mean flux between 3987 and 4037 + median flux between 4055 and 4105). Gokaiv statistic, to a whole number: 66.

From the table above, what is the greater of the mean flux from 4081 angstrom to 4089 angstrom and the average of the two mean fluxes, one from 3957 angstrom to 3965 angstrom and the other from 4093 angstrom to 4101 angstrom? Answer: 68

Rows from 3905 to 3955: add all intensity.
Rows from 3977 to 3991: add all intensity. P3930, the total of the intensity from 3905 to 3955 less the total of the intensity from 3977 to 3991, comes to 735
